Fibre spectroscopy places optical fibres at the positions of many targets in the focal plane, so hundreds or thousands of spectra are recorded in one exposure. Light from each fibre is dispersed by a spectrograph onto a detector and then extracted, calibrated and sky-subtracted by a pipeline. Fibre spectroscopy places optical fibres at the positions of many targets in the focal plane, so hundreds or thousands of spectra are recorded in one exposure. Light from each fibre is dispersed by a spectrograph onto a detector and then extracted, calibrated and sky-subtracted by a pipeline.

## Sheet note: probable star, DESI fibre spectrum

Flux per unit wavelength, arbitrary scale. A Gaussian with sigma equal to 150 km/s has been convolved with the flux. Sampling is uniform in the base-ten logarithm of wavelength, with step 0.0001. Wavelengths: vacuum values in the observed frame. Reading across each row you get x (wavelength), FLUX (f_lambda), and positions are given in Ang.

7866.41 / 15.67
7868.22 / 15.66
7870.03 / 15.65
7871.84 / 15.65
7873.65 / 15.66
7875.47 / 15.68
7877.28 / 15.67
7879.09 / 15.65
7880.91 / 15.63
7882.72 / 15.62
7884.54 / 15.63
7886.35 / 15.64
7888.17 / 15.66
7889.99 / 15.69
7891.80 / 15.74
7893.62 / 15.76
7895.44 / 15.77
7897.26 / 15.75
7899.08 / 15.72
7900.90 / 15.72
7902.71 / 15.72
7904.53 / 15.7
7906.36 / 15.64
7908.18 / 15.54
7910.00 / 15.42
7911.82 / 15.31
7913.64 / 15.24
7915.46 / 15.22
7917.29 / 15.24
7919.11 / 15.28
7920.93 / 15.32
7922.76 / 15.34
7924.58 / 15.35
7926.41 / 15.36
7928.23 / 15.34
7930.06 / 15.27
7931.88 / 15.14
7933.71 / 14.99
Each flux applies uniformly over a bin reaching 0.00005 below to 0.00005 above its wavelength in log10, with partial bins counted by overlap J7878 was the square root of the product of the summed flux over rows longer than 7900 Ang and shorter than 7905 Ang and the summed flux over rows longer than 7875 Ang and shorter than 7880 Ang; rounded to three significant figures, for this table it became 47.1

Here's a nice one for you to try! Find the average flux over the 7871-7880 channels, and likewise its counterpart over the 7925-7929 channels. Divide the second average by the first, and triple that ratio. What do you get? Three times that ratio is 2.94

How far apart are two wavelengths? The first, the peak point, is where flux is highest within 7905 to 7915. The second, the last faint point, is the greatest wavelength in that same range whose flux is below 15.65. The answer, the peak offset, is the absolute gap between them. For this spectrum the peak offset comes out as 7.3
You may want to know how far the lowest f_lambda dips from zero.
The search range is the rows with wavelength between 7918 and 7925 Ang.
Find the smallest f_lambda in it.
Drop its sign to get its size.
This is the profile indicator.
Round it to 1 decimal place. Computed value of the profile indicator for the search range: 15.3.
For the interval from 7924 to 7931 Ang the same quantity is 15.3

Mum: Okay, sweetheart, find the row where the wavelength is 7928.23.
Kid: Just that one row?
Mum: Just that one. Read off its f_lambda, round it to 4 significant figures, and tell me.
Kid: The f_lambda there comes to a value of 15.34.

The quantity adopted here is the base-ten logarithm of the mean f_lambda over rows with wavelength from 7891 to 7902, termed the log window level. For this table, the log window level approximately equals 1.20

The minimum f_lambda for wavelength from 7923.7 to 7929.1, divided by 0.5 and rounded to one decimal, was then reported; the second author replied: 30.7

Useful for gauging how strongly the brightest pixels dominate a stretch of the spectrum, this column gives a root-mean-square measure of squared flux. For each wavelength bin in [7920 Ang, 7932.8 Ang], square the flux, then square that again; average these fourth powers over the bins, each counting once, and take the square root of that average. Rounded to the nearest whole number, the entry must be 234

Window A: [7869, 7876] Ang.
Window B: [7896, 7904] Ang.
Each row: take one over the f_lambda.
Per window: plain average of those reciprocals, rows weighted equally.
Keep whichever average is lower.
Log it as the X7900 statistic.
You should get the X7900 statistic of 0.0636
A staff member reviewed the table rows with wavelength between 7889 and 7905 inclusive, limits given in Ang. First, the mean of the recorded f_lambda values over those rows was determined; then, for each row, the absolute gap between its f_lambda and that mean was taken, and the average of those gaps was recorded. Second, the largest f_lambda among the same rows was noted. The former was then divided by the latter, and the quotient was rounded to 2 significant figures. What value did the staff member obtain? 0.0014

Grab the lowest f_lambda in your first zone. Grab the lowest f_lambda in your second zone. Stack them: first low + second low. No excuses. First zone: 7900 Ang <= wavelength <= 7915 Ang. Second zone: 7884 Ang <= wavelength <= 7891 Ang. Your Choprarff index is 30.9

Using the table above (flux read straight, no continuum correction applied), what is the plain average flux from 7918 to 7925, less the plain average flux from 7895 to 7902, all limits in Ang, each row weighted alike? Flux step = -0.42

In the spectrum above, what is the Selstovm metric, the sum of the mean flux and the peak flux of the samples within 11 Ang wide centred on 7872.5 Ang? 31.3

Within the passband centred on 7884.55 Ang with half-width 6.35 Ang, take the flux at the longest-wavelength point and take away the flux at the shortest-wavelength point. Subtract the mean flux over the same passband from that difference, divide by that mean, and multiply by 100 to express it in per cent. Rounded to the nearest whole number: -100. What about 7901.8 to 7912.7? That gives -103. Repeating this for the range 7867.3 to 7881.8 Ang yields -100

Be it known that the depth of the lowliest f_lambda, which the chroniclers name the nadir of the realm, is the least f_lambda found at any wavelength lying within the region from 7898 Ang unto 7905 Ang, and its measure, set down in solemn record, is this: 15.7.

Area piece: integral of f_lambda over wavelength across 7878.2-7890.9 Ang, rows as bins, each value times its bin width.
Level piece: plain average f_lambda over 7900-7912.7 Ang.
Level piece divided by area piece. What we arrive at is 0.0784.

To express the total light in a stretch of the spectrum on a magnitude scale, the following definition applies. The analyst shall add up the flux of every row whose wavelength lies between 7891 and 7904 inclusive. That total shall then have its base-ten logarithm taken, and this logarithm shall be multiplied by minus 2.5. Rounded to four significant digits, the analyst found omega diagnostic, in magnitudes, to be -5.105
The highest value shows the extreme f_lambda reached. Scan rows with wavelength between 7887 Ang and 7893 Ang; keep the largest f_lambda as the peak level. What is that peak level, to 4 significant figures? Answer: 15.74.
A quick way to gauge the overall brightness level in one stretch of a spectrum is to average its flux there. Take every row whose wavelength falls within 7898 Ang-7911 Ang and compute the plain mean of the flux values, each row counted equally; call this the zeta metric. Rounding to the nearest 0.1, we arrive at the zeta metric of 15.6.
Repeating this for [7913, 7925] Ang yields 15.3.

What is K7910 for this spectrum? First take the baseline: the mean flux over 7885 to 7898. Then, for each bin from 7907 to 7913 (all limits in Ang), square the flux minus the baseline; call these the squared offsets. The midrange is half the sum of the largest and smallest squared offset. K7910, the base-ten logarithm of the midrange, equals -1.0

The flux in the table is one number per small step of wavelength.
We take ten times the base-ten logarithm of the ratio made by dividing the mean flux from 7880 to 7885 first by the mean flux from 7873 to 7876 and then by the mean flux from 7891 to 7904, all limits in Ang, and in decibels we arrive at -12.0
